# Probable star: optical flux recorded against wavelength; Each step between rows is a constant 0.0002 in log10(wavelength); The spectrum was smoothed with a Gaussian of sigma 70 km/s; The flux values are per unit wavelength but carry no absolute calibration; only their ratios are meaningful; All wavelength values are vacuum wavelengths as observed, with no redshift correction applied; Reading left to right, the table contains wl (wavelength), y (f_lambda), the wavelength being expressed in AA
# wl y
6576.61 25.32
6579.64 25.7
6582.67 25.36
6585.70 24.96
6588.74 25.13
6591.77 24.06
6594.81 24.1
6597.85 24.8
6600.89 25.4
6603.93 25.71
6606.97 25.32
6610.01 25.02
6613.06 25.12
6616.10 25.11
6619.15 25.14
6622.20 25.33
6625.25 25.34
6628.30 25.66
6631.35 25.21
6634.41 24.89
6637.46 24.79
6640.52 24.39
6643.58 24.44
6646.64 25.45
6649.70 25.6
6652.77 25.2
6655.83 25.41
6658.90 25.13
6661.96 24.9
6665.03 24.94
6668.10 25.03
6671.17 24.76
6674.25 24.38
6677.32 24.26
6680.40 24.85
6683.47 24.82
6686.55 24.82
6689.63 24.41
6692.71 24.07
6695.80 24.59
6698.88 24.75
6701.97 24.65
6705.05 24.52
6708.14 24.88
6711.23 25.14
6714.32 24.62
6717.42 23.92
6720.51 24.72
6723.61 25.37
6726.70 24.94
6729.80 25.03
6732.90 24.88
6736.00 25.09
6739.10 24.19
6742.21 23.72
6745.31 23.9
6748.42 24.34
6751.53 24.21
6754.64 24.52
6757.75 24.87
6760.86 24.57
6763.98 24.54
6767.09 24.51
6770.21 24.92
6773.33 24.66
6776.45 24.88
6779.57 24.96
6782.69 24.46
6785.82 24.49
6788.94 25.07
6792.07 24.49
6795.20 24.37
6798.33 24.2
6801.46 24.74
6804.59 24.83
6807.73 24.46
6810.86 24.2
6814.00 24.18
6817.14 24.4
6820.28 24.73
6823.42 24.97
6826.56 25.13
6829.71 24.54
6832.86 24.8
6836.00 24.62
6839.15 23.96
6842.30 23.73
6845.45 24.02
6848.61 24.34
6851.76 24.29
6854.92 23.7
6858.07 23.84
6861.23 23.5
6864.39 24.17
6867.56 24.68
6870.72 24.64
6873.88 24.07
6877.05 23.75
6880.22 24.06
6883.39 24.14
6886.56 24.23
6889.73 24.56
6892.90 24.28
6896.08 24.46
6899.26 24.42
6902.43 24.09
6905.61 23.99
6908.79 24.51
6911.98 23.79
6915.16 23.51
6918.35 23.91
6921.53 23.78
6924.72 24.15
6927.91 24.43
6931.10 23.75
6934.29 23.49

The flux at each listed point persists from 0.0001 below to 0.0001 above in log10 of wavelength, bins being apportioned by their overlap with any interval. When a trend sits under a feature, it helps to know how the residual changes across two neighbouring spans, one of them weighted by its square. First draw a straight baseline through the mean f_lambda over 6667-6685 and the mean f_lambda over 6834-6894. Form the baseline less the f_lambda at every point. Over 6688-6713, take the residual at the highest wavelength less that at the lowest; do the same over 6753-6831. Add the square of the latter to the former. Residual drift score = -0.7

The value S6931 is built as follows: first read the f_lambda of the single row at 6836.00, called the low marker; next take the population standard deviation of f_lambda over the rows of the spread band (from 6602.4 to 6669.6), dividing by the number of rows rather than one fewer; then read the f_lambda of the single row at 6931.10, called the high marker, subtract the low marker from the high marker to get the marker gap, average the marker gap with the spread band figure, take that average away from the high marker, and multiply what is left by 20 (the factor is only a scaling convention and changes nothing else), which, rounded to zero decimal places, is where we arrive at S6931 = 480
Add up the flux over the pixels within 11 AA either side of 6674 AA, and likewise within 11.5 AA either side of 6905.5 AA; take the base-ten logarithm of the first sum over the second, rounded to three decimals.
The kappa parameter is 0.011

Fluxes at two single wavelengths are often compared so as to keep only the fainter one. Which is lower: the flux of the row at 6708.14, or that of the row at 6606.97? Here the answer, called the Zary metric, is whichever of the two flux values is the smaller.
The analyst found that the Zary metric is 24.88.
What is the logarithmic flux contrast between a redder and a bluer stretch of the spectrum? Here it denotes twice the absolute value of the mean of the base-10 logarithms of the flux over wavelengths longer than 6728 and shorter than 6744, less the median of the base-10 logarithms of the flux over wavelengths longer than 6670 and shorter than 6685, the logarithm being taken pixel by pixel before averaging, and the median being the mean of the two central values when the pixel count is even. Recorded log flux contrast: 0.006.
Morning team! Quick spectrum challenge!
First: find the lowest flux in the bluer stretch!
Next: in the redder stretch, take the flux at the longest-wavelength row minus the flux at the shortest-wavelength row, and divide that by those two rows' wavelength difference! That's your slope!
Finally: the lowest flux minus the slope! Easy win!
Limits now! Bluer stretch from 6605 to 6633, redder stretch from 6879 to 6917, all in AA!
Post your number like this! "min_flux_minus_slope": 25.0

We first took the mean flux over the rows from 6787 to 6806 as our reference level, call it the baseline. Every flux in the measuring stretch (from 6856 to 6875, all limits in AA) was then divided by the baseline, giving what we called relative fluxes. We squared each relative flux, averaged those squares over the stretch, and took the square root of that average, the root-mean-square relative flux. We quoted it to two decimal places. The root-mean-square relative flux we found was 0.98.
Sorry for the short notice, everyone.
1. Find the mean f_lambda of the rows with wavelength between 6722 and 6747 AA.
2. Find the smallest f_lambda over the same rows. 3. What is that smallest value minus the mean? -0.9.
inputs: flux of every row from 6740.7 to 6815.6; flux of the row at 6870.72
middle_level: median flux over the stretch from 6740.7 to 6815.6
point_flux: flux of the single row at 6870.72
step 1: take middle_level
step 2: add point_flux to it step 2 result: 49.1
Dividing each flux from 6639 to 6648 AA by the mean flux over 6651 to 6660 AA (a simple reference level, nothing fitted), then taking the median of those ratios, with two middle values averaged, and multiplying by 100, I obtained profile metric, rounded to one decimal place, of 96.8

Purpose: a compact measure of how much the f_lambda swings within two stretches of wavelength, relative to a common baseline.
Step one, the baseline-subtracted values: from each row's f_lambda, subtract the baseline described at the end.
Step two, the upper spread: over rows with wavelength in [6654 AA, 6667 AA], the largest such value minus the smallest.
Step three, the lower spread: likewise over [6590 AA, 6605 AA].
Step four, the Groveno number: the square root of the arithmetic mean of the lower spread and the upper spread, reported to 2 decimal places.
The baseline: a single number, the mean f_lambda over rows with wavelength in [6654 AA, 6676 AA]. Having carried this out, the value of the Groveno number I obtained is 1.04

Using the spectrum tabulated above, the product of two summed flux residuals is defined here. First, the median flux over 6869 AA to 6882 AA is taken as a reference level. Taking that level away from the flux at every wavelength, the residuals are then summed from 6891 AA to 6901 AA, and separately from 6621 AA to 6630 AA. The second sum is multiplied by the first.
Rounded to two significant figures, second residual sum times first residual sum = 4.0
